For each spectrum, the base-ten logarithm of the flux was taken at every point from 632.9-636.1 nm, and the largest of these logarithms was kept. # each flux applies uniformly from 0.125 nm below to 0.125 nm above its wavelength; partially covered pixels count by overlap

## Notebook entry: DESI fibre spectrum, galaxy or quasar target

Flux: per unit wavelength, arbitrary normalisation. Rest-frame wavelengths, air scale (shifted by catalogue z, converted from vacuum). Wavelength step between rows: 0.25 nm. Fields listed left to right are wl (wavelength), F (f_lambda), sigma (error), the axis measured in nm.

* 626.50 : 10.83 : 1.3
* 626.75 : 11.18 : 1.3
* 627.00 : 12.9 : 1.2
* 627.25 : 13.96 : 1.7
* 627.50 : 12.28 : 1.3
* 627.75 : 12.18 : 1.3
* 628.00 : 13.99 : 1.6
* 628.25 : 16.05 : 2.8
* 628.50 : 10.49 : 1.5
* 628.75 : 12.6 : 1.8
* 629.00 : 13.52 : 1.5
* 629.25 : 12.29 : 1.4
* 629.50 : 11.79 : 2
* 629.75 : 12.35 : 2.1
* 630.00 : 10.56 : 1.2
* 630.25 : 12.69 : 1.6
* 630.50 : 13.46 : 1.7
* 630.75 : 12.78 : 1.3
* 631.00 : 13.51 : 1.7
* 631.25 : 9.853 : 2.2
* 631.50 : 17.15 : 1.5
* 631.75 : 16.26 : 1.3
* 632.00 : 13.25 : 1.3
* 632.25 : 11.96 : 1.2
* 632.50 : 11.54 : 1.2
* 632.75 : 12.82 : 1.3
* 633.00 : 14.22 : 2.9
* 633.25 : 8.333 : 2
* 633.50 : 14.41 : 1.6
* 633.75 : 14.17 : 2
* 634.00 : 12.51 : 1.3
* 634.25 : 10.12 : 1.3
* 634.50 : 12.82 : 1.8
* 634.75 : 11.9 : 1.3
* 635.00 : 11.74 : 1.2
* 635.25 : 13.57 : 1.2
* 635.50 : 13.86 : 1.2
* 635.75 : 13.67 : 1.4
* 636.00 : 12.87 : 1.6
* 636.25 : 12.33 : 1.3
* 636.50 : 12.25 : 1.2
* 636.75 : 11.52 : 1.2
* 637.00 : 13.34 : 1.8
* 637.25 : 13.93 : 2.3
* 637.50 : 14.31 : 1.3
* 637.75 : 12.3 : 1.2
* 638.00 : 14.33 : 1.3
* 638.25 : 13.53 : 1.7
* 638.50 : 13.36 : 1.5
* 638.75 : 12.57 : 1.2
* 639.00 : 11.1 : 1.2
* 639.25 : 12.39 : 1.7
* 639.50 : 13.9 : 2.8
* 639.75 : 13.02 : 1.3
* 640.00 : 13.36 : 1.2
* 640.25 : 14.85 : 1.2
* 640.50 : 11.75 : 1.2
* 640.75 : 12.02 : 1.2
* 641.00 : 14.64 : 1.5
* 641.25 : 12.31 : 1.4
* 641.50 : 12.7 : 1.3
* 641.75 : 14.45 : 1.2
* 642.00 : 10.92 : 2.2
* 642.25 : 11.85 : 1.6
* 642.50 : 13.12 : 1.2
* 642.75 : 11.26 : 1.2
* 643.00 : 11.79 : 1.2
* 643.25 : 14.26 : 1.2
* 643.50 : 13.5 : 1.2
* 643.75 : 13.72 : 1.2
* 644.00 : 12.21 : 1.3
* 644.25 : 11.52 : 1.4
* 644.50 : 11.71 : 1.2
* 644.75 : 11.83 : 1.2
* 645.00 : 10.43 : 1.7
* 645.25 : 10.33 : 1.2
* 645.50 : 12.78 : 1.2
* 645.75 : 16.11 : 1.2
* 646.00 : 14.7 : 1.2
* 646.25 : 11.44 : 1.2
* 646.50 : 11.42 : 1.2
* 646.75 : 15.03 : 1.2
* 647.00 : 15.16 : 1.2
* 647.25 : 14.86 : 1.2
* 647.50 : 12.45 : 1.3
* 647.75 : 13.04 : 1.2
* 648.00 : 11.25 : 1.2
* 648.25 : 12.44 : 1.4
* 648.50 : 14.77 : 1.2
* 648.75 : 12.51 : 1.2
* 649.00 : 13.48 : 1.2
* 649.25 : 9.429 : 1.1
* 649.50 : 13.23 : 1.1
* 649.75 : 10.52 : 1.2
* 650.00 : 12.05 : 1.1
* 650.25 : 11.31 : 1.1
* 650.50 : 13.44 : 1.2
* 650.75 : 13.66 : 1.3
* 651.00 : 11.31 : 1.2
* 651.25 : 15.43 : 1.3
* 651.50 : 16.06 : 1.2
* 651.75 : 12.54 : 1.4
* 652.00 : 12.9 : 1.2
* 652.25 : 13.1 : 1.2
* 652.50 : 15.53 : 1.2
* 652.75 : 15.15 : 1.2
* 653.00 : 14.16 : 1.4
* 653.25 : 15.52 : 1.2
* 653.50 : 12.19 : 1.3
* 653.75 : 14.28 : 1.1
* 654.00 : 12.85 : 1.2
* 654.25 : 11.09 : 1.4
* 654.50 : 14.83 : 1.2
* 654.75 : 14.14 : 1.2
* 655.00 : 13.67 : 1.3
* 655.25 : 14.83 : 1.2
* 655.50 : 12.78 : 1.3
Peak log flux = 1.16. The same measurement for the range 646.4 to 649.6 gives 1.18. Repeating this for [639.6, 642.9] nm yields 1.17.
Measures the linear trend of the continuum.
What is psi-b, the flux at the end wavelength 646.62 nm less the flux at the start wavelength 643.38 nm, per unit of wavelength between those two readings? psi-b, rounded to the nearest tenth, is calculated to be -0.7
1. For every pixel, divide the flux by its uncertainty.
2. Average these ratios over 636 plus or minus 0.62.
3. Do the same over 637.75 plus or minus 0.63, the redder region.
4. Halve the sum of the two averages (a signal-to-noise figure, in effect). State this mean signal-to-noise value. 9.5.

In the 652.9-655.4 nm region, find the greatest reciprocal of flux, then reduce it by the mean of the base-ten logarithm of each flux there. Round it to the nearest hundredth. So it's -1.05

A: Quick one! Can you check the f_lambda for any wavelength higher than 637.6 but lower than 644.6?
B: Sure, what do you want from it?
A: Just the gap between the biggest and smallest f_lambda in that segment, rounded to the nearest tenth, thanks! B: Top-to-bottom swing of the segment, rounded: 3.9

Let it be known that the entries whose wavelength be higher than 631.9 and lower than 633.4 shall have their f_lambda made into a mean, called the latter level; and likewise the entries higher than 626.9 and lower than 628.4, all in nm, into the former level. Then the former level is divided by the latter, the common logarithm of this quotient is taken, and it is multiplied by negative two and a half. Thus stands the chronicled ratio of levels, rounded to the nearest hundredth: -0.13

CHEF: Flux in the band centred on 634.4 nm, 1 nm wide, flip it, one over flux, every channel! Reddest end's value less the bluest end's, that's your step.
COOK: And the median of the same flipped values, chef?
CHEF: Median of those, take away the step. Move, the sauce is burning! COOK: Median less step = 0.078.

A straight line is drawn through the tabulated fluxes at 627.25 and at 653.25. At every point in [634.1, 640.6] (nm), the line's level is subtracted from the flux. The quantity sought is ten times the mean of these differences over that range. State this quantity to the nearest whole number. -17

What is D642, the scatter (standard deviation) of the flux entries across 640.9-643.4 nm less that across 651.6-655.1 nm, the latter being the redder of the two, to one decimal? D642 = 0.0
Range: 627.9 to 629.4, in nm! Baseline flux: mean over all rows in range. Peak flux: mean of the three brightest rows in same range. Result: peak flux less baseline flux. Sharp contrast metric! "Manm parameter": 1.4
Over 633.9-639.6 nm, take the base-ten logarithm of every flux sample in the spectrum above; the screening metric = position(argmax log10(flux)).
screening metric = 638.00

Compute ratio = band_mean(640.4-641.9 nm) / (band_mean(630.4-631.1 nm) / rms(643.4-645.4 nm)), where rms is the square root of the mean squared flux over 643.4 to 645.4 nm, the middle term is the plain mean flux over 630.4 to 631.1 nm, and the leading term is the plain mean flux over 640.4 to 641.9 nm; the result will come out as 11.7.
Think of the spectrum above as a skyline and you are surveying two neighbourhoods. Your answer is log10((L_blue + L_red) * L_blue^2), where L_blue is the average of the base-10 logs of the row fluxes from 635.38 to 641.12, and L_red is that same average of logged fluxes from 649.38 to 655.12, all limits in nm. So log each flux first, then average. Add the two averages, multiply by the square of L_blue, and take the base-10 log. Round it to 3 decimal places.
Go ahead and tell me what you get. 0.446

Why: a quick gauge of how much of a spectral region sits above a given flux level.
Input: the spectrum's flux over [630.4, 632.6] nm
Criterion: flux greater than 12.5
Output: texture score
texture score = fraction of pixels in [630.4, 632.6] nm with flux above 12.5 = 0.67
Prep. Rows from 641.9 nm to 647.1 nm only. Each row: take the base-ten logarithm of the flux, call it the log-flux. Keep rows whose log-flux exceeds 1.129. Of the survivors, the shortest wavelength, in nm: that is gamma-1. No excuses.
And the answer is 643.25 nm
